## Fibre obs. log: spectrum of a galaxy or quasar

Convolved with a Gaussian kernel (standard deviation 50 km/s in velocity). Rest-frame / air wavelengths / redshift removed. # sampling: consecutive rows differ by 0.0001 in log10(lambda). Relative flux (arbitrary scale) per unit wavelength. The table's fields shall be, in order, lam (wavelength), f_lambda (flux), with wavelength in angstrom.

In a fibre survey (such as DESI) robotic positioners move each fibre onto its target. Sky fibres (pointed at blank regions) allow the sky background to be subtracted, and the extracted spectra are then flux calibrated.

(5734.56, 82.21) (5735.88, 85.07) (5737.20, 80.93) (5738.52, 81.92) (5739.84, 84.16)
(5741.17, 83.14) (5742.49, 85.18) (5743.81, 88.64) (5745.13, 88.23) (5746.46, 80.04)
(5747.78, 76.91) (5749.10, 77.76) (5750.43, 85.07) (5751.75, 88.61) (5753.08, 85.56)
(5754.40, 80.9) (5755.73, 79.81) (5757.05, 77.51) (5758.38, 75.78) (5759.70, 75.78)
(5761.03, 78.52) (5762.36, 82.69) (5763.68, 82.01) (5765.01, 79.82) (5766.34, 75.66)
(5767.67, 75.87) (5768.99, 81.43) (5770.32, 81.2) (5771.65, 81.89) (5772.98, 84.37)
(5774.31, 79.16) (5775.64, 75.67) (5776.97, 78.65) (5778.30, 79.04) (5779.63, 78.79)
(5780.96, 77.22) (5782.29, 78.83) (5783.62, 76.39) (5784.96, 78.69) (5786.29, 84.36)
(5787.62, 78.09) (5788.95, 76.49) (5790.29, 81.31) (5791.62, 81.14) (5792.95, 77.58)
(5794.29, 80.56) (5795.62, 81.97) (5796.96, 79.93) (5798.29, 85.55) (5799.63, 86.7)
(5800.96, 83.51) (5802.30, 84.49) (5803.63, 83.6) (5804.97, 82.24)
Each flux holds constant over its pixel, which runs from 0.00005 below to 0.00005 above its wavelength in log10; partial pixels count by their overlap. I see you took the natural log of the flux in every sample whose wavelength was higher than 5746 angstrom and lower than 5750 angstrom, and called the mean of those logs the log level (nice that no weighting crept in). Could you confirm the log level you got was 4.36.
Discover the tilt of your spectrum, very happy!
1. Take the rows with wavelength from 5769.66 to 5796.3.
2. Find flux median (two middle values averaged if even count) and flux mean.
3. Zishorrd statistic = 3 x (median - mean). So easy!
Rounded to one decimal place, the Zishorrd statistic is -1.9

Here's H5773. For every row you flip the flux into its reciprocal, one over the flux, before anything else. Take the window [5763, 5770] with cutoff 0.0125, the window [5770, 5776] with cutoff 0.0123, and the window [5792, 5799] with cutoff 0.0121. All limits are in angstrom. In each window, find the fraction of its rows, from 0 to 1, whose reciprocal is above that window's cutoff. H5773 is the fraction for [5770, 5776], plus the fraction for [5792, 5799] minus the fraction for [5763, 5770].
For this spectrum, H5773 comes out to 0.8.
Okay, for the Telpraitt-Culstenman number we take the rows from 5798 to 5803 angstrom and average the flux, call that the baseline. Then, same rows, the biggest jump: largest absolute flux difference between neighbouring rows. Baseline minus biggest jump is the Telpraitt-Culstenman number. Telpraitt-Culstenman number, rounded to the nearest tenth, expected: 81.9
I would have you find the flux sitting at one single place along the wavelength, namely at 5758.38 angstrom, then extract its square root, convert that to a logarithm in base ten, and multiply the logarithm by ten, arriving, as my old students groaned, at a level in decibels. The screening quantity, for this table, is 9.40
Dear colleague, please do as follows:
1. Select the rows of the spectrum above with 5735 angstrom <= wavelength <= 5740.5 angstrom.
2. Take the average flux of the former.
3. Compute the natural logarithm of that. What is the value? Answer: 4.42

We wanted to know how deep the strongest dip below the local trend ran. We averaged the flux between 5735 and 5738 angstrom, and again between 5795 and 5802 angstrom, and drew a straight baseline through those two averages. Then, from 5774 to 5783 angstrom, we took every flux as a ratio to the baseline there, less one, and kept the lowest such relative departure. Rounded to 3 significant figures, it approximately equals -0.0920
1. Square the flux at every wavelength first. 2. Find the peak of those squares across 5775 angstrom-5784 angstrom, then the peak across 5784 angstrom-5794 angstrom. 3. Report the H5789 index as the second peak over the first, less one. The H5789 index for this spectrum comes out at 0.14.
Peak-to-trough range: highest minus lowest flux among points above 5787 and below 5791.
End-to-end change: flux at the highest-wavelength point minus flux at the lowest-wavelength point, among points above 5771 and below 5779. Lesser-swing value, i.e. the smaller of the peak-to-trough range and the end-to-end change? -3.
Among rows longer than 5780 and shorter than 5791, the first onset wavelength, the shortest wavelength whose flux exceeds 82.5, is 5786.29 angstrom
